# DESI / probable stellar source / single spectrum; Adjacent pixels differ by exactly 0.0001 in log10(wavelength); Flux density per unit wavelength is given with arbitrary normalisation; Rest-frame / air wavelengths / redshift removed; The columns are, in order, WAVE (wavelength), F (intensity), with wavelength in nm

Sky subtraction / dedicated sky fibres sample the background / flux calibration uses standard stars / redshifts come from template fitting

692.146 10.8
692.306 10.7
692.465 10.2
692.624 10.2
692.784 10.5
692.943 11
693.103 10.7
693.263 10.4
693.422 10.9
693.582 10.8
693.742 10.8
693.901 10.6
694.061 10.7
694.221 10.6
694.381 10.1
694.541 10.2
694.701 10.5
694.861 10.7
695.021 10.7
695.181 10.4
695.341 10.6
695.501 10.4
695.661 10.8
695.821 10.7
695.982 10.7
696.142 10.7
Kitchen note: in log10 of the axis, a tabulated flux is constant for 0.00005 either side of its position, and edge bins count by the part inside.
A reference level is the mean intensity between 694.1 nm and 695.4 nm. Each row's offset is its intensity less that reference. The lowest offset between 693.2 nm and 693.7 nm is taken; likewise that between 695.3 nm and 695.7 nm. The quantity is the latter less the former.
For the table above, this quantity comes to 0.0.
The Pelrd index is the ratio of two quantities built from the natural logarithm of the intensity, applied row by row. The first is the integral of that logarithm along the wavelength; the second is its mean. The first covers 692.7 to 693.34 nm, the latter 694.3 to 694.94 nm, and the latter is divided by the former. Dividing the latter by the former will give 1.55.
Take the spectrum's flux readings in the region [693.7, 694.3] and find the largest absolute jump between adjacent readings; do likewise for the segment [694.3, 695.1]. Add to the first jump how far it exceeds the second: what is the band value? 0.10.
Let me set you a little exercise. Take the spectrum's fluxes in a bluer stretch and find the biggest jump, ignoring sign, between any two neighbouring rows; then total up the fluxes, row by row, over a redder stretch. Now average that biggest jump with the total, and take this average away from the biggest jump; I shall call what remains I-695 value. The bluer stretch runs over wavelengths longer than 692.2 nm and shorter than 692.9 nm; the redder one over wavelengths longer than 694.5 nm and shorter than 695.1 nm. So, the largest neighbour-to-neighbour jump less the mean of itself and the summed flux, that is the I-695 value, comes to -20.8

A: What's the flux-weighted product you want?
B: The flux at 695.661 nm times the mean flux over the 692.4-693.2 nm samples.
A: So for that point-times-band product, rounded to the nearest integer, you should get 114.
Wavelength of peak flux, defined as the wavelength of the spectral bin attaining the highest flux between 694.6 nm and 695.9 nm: 695.661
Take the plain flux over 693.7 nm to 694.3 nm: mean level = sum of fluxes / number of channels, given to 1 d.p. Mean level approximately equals 10.7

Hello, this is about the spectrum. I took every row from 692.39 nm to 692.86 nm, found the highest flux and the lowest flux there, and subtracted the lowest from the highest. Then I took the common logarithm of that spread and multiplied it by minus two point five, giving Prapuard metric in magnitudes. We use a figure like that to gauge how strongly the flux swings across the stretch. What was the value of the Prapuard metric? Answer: 1.31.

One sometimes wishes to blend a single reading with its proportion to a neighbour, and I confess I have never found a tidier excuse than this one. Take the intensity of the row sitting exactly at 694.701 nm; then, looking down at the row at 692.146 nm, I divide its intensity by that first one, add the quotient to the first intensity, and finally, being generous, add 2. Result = 13.5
